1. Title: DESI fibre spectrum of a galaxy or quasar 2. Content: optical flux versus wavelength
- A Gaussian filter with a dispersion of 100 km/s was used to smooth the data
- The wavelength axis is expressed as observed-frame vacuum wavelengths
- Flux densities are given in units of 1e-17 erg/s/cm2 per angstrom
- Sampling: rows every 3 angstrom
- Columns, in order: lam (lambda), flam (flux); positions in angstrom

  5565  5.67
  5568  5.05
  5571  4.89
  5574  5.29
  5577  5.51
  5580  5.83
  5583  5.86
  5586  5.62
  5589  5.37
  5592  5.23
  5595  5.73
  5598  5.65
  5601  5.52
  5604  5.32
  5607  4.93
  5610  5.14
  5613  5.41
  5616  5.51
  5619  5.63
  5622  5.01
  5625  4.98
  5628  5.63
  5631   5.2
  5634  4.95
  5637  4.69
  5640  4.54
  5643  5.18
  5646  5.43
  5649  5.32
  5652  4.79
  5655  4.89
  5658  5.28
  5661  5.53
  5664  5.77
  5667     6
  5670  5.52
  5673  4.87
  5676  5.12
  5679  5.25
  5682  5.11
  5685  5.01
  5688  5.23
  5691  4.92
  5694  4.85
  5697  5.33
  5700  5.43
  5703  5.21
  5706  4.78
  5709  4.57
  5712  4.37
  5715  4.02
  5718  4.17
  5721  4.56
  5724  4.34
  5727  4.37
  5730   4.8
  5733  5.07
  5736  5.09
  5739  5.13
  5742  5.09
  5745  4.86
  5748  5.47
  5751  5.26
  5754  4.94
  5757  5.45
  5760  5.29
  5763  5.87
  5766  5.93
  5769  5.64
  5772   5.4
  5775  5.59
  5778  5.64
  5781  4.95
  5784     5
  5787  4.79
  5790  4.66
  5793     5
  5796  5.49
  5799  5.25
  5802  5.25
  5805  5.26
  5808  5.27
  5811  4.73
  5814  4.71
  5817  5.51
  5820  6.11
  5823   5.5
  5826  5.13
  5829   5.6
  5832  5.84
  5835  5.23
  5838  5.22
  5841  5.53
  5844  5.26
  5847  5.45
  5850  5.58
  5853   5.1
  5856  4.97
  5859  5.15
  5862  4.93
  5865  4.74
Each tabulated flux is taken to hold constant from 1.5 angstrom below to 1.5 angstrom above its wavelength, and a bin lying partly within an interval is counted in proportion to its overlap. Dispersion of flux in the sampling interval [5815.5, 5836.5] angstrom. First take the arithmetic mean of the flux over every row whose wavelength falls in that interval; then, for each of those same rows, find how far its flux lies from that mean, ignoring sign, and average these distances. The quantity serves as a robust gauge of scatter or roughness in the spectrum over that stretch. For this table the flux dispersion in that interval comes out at 0.25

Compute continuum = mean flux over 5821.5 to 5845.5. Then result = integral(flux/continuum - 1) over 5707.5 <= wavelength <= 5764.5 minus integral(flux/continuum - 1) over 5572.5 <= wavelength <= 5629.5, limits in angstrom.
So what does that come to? -5.8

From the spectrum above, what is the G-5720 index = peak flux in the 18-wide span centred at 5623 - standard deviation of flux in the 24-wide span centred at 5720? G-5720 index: 5.4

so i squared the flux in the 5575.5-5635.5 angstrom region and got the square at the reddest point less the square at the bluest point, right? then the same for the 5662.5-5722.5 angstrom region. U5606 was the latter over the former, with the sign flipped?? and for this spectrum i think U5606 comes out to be -2.1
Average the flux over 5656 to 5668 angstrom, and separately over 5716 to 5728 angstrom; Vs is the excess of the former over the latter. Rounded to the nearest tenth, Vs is 1.3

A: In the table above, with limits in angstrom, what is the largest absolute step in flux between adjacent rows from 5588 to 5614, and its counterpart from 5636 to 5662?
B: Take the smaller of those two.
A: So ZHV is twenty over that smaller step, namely 40.0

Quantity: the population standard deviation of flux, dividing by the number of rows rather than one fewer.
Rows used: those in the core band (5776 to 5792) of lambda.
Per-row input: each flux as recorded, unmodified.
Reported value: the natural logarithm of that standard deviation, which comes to -1.08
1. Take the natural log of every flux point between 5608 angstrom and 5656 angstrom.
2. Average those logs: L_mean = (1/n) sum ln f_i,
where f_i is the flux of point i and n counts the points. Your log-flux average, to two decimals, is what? 1.64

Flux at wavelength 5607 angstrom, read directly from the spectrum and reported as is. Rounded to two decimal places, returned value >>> 4.93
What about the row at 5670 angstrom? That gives 5.52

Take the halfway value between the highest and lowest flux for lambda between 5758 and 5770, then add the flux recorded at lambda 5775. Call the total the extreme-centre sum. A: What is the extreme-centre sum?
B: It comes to 11.2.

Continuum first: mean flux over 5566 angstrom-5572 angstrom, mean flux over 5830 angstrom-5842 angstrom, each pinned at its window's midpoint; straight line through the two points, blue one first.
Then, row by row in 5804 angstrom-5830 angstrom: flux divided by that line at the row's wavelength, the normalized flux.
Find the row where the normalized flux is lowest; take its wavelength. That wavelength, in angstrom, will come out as 5814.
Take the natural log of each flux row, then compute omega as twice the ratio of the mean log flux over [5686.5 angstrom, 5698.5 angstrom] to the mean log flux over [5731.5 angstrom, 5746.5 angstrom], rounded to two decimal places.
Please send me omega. 2.01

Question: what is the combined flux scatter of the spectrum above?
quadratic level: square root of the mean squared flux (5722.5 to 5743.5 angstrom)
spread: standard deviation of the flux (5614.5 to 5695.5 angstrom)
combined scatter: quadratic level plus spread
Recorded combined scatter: 5.20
